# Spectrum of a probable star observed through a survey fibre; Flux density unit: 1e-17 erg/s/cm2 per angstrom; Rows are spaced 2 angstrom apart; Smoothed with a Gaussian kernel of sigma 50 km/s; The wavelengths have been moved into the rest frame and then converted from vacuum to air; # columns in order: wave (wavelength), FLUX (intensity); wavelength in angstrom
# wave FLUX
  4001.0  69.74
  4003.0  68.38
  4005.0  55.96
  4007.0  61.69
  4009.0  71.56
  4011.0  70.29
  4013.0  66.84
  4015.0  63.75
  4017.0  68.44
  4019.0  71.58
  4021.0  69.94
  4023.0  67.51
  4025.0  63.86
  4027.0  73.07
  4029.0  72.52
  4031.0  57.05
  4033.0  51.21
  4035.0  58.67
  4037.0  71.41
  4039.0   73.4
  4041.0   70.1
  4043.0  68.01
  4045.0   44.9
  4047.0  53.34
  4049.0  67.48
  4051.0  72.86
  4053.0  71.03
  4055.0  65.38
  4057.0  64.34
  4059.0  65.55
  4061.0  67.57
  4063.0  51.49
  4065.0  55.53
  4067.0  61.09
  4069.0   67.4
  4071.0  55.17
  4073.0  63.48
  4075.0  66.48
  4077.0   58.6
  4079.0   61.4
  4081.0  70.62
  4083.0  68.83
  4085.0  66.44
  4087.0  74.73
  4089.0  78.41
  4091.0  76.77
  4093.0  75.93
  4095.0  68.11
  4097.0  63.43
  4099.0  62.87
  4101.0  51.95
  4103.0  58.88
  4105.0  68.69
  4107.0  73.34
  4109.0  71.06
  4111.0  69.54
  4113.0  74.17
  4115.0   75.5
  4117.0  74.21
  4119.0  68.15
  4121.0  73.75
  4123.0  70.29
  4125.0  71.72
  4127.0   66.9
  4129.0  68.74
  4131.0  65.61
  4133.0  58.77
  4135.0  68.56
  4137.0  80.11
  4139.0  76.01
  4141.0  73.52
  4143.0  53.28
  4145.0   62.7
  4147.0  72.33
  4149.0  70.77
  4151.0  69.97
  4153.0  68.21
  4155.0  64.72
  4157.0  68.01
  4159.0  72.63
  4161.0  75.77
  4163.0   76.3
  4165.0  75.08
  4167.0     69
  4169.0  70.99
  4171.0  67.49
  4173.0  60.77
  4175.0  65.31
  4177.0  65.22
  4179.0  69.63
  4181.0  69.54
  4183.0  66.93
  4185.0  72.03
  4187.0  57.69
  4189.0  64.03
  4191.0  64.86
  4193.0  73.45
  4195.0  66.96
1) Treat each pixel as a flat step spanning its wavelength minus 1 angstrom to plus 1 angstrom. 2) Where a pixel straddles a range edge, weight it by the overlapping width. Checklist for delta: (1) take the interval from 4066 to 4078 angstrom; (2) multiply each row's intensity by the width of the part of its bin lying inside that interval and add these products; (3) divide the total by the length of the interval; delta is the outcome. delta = 62.0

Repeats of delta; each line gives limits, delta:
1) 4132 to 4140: 70.9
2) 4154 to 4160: 68.5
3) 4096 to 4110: 64.3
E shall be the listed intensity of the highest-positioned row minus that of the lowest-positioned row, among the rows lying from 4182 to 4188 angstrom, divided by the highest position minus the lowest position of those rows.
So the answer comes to -2.3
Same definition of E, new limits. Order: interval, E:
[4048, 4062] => 0.0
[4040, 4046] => -6.3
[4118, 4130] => 0.1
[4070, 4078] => 0.6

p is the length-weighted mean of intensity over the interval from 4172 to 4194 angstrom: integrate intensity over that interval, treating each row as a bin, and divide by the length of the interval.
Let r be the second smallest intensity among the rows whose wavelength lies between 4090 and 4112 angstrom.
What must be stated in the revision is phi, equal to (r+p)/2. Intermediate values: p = 66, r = 58.88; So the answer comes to 62.6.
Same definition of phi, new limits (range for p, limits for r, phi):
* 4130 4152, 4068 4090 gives 63.5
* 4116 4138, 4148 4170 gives 68.9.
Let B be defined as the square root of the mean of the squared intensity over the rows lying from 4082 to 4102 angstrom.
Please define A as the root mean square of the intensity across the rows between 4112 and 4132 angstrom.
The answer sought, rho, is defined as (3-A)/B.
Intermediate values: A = 71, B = 69.2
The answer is -0.98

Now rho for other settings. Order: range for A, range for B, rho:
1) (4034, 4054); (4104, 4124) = -0.87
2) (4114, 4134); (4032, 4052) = -1.04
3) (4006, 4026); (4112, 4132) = -0.91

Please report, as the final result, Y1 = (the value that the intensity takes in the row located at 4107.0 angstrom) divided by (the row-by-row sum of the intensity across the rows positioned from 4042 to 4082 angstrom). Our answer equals 0.059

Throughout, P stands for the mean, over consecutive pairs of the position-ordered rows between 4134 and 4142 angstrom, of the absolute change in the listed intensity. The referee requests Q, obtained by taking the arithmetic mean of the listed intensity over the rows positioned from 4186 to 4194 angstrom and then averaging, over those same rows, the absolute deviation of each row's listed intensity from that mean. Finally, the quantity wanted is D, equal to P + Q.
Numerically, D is 10.3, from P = 6.0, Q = 4.2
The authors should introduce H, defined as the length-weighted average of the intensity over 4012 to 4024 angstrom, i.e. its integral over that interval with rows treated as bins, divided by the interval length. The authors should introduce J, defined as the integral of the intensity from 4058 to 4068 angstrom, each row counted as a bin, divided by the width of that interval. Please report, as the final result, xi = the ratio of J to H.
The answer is 0.89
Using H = 68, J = 60.2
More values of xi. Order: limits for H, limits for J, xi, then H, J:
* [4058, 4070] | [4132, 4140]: 1.15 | 61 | 70.9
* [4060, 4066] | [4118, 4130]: 1.20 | 58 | 69.9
